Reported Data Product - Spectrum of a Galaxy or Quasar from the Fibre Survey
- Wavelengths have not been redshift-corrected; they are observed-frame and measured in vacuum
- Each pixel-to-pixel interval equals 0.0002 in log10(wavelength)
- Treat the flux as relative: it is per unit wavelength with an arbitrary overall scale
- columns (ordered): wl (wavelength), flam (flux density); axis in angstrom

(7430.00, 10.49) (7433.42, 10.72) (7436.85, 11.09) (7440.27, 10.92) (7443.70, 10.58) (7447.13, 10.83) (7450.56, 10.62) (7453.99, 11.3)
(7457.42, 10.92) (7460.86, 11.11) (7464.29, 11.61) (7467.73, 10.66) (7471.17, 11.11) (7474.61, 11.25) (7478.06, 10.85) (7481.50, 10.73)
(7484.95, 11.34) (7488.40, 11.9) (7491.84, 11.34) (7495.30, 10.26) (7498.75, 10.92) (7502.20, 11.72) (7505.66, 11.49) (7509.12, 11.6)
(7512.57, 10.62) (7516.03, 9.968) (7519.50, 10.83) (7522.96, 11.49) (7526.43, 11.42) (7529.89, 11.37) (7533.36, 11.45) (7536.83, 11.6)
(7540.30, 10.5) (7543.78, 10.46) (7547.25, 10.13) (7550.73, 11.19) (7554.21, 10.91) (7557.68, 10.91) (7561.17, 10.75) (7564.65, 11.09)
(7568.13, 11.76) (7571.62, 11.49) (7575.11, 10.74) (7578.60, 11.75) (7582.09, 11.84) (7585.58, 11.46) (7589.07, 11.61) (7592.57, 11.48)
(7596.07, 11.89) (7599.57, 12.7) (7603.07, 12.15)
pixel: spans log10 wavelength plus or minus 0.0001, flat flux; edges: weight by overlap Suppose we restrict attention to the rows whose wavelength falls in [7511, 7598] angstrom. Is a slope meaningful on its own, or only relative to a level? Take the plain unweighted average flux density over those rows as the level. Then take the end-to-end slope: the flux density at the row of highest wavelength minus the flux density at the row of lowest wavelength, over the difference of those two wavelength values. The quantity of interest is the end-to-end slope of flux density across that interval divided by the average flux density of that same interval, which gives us 0.0014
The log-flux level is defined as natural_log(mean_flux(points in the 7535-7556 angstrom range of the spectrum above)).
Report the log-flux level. 2.38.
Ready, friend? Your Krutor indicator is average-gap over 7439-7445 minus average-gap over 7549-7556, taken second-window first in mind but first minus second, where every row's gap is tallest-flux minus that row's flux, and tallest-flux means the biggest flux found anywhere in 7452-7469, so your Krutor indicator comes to 0.3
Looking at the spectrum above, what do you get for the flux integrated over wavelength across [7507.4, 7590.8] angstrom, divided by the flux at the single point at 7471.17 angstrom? 84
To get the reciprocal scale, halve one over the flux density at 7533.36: 0.0437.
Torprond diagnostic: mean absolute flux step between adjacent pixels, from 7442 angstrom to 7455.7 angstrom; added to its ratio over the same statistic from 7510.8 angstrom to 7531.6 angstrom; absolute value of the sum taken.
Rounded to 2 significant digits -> 1.2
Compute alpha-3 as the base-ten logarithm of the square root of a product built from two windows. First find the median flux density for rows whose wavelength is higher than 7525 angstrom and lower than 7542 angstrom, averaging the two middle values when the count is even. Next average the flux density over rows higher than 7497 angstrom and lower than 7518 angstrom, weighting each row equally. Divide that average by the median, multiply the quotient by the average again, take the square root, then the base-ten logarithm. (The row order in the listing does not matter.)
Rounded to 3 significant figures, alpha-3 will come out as 0.515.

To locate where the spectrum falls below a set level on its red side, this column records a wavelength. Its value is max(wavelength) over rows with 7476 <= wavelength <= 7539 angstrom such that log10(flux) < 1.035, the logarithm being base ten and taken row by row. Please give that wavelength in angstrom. 7519.50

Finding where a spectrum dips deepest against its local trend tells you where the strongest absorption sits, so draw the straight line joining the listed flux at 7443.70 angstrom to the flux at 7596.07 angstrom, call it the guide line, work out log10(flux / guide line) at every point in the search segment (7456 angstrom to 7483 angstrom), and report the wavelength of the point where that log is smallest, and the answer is 7481.50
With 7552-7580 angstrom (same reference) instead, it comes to 7575.11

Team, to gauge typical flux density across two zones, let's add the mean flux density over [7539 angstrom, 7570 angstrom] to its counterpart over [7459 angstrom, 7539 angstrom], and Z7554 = 22.0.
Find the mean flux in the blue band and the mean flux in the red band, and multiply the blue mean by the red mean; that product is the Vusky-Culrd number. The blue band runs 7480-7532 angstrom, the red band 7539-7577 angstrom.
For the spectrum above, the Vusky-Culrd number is 121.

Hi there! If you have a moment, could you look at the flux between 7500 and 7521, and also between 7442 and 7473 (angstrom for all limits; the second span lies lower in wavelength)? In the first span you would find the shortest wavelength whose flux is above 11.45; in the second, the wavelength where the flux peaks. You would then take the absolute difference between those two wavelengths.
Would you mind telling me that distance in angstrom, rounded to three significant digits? 37.9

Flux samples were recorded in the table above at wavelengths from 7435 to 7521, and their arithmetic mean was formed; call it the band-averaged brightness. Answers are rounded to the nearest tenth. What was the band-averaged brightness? 11.0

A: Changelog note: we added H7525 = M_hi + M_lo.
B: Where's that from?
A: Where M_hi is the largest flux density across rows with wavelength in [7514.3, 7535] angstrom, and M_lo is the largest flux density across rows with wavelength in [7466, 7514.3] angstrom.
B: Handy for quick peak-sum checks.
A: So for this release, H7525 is 23.4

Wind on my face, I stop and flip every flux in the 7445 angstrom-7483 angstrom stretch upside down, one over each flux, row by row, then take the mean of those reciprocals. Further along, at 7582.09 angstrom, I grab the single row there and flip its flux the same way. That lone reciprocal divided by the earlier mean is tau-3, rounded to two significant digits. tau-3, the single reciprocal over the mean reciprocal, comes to 0.93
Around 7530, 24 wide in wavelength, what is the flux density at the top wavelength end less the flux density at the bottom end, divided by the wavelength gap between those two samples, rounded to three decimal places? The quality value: -0.016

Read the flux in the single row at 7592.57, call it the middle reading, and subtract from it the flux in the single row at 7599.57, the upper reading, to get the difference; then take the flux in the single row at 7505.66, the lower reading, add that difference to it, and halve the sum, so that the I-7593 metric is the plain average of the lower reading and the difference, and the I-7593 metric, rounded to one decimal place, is 5.1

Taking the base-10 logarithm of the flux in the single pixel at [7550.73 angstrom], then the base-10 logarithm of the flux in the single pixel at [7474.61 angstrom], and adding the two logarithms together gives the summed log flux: 2.10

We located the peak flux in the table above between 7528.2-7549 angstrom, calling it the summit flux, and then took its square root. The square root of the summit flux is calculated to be 3.41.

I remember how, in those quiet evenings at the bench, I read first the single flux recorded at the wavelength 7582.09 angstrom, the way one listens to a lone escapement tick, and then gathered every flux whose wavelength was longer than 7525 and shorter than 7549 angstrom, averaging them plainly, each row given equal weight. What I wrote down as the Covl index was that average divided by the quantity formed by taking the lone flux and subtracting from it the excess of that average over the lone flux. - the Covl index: 0.87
